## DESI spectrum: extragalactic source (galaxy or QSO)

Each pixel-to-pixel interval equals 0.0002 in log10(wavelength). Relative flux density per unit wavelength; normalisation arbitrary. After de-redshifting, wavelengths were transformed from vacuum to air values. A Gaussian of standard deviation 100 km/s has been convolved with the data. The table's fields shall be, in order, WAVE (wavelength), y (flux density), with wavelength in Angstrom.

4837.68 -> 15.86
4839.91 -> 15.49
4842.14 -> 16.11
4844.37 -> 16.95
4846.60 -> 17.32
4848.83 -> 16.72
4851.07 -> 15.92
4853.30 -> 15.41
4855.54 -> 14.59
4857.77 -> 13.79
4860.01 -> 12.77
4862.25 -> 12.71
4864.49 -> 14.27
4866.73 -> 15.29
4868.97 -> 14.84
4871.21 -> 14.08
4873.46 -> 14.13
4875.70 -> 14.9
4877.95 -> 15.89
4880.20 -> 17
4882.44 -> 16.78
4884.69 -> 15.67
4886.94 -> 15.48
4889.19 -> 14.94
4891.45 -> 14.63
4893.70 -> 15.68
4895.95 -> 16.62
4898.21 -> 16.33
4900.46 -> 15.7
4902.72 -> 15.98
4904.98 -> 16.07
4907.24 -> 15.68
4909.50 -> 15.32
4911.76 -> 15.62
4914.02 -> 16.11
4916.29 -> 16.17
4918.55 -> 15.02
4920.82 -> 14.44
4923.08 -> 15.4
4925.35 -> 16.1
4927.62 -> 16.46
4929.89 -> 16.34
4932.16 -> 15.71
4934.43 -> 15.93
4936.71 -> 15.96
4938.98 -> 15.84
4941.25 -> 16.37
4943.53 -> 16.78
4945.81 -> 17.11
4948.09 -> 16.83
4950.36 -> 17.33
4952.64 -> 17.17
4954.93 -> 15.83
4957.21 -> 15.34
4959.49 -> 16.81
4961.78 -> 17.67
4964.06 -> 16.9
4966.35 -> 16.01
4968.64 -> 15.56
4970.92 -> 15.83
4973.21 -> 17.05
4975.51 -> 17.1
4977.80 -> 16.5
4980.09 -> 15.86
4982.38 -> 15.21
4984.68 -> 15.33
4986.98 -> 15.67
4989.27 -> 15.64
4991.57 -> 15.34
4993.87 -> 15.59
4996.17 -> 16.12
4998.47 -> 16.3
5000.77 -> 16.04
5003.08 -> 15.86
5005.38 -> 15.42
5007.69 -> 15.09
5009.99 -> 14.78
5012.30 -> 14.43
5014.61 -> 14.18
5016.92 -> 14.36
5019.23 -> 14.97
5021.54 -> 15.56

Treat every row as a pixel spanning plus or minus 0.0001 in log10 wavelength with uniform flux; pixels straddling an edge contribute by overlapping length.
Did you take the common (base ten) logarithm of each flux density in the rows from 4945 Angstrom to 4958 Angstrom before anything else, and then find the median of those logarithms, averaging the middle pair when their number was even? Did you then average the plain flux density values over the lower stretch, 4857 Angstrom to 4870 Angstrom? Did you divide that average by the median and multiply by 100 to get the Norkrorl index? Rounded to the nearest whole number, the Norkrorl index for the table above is 1134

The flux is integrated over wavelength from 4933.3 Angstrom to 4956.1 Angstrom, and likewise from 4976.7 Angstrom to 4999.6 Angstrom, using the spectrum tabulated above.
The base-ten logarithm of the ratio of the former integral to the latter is 0.02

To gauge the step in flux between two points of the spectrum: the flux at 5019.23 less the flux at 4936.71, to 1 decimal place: -1.0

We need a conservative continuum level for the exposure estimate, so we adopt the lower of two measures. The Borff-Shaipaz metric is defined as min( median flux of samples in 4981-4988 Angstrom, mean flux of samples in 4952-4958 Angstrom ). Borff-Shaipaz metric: 15.33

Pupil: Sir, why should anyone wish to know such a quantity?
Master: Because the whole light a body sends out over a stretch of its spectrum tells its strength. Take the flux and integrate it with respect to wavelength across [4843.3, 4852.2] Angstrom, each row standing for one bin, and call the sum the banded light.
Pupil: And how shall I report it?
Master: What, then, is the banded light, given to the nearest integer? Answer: 149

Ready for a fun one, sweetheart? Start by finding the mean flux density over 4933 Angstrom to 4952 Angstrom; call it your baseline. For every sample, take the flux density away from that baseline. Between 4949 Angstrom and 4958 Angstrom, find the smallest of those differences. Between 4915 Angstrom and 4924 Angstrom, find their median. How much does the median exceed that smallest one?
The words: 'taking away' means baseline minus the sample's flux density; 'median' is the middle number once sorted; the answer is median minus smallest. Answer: 2.1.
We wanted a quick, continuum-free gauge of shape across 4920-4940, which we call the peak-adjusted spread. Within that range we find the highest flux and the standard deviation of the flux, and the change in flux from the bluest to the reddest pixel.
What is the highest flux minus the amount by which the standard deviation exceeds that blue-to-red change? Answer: 17.3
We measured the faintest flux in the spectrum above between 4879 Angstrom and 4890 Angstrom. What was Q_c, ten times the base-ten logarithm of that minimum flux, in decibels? 11.7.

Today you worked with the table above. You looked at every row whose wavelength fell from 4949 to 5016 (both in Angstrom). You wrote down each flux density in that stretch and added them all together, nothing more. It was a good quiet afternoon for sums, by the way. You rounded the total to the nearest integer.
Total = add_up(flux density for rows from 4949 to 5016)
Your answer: 462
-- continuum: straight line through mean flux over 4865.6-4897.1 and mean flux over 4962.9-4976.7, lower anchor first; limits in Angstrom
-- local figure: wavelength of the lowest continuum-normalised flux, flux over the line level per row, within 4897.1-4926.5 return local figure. 4920.82 Angstrom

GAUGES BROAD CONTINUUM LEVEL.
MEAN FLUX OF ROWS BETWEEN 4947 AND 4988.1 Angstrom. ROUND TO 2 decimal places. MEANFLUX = 16.33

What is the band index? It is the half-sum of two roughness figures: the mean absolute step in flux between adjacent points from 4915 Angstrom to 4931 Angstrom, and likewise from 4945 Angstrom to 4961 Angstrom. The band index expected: 0.68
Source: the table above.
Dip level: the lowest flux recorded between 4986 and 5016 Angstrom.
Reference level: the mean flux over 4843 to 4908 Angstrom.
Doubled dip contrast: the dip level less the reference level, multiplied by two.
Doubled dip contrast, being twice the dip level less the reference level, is -2.4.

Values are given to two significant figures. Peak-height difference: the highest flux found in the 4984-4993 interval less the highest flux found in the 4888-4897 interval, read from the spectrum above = -0.95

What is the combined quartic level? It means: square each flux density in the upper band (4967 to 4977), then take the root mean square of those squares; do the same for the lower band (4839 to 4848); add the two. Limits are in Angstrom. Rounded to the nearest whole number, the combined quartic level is 543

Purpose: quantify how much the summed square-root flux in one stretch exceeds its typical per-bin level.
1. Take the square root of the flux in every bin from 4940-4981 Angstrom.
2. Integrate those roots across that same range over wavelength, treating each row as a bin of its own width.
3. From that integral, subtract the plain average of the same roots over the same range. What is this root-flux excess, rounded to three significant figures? 163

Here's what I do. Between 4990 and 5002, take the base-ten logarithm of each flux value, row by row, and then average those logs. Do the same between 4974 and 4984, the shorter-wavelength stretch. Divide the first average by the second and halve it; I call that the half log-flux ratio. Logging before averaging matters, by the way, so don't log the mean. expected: 0.497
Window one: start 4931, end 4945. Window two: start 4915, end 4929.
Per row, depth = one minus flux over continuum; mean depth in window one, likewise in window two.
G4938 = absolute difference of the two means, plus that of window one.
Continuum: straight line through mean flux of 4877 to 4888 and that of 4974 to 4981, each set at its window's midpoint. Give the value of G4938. 0.043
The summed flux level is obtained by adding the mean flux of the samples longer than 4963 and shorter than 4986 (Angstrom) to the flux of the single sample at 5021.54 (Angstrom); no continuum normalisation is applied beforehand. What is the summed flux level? 31.7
